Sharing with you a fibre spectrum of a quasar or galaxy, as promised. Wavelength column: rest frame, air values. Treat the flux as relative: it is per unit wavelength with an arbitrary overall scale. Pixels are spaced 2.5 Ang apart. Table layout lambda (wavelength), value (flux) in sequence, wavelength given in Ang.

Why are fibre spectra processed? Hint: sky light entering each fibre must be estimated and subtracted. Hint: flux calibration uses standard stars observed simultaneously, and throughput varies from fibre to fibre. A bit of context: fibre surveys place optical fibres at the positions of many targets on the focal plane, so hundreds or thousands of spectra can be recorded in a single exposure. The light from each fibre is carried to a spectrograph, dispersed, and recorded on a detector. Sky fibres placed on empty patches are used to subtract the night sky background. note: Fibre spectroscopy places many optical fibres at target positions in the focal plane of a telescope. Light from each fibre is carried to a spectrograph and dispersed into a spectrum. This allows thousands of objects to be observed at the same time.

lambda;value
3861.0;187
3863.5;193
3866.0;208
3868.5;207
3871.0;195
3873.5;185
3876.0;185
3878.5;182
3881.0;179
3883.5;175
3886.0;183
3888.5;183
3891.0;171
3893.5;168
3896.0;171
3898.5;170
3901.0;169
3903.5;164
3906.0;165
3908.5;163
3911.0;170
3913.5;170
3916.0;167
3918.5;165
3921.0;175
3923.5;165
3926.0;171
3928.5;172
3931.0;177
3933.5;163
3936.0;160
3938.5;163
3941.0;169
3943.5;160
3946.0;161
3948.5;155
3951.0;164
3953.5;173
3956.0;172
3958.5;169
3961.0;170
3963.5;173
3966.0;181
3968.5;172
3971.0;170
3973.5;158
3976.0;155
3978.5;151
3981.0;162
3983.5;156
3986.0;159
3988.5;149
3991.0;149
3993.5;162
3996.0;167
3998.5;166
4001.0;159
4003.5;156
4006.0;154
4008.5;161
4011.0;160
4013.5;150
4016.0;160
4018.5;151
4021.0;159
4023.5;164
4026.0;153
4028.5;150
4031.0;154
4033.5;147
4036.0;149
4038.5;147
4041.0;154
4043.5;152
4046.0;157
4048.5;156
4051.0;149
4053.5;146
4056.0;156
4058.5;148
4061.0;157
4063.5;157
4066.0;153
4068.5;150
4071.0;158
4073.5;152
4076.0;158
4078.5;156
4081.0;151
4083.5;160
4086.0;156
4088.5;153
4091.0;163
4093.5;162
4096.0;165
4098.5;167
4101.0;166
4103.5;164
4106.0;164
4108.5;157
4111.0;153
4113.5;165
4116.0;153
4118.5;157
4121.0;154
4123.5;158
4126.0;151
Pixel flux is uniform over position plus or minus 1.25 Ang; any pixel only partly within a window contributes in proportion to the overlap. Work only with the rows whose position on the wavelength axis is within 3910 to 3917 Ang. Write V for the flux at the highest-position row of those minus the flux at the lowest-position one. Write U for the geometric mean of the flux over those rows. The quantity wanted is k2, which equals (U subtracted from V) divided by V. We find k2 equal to 57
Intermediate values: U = 169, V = -3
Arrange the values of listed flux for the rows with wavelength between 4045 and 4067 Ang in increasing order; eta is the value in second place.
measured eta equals 148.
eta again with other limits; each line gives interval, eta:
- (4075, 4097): 153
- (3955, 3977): 158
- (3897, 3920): 164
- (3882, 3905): 168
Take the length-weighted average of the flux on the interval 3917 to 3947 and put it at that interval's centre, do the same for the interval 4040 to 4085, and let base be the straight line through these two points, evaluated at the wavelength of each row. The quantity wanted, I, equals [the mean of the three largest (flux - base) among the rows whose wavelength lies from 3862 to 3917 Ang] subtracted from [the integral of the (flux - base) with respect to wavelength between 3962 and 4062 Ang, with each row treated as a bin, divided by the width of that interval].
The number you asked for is -32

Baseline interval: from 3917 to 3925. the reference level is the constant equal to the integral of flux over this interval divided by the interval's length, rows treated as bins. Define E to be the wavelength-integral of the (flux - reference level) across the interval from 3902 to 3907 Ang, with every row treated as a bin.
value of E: -18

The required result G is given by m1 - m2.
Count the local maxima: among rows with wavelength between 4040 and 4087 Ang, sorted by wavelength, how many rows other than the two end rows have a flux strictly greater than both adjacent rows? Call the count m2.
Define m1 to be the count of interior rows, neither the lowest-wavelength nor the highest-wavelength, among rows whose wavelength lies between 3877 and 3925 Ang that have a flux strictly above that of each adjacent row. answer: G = -2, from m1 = 3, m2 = 5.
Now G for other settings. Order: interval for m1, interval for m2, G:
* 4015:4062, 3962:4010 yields 2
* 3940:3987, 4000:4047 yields -2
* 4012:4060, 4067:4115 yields 2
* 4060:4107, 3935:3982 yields 1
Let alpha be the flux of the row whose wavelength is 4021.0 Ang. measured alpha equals 159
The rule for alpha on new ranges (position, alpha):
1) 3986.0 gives 159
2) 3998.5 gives 166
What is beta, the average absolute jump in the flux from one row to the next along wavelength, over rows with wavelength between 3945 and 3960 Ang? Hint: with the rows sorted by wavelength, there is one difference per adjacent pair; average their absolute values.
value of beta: 5.6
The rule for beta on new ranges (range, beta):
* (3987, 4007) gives 4.4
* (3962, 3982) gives 7.0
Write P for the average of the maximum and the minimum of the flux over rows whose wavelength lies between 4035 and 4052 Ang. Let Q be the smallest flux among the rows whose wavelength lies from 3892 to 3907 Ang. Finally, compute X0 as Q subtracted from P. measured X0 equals -12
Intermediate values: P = 152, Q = 164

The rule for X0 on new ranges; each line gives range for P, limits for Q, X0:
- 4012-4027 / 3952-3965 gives -12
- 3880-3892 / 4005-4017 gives 27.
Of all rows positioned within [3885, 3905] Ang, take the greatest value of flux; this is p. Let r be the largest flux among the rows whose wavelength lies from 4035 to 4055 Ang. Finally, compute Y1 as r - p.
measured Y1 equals -26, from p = 183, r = 157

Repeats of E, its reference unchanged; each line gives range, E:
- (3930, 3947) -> -64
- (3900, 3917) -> -26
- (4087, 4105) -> -101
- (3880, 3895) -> 120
